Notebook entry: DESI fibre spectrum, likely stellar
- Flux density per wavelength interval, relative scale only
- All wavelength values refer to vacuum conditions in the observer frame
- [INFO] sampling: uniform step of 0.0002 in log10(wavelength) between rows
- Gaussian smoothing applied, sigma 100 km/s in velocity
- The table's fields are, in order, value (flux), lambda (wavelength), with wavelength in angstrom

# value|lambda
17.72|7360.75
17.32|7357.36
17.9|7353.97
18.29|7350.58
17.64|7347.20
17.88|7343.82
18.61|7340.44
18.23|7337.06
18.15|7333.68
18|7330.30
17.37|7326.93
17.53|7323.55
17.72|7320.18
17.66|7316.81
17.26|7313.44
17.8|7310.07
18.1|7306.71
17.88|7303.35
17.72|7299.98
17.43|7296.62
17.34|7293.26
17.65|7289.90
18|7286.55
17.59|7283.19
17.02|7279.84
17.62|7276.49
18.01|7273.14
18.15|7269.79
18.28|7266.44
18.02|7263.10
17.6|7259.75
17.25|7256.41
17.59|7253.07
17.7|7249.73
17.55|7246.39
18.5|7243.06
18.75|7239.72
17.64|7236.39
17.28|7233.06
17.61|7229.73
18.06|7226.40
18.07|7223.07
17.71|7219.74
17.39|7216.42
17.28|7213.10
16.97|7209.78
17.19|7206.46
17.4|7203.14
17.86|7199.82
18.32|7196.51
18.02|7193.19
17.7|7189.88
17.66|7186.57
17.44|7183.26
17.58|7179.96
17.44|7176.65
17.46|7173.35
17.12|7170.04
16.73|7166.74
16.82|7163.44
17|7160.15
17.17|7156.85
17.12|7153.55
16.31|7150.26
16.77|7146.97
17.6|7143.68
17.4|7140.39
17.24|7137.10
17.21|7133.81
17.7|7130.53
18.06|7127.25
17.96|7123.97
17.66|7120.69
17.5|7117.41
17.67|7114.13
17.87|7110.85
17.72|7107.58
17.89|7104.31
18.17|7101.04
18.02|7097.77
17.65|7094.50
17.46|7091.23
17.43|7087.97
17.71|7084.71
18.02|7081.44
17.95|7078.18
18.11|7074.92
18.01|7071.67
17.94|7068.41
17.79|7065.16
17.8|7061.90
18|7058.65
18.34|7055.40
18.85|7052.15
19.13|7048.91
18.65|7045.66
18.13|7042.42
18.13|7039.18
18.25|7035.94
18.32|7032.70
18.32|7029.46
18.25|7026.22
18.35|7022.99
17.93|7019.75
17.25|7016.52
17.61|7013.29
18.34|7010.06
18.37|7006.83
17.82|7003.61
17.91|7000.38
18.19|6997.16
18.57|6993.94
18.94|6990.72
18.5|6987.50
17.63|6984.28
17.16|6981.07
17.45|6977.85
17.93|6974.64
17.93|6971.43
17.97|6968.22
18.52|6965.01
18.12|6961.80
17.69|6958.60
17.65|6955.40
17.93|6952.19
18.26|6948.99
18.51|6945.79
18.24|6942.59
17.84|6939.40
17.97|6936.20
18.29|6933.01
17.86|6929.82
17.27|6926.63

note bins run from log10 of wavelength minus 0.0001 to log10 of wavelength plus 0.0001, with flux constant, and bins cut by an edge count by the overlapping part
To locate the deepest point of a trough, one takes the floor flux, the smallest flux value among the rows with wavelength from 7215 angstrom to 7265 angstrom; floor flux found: 17.25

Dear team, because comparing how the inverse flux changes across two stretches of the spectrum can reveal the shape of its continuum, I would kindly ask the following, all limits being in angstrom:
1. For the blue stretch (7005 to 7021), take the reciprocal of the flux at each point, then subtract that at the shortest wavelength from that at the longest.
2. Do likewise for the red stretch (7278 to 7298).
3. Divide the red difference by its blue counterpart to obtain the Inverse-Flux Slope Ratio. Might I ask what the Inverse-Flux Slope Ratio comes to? -1.0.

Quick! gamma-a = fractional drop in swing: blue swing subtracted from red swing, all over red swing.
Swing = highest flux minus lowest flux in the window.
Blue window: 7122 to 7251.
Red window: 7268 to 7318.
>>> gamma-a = -1.2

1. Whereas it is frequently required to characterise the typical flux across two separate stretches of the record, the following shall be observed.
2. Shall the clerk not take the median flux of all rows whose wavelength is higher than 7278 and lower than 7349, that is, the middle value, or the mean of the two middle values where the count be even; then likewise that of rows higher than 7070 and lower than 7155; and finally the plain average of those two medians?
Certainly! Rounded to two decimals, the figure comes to 17.70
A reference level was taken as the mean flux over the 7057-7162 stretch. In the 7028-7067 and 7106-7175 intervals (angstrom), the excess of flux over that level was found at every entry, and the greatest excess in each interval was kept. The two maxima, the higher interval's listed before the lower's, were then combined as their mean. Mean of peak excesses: 1.0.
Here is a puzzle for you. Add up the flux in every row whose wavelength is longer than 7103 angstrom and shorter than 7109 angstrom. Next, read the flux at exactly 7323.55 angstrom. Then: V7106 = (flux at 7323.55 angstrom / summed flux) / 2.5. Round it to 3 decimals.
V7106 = 0.197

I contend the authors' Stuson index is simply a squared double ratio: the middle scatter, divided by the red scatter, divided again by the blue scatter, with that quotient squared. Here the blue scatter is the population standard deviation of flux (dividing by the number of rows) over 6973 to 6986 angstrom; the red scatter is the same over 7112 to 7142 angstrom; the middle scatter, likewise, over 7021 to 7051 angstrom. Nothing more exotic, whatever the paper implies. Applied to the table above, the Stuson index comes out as 15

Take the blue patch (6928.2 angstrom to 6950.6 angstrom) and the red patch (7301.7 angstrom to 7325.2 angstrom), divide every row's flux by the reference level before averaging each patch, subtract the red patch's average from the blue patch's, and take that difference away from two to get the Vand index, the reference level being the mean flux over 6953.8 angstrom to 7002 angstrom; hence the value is 1.98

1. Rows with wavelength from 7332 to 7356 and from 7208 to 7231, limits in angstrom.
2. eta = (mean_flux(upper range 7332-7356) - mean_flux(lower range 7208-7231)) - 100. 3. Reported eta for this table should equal -99.5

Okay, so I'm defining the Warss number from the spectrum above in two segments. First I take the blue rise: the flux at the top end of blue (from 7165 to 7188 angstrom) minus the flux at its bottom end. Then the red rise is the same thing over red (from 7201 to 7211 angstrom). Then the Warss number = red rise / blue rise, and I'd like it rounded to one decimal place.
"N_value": -0.5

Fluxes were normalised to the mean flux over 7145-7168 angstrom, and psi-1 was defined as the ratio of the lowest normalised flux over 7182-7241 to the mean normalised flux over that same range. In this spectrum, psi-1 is 0.960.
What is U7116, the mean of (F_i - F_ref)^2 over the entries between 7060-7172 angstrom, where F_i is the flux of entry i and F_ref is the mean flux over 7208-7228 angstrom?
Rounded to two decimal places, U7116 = 0.21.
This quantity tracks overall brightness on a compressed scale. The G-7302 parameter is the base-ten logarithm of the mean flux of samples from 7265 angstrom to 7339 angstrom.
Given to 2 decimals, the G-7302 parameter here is 1.25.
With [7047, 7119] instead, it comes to 1.25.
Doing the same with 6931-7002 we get 1.26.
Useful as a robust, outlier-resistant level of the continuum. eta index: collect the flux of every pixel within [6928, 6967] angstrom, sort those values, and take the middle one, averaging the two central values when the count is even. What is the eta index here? 18.0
